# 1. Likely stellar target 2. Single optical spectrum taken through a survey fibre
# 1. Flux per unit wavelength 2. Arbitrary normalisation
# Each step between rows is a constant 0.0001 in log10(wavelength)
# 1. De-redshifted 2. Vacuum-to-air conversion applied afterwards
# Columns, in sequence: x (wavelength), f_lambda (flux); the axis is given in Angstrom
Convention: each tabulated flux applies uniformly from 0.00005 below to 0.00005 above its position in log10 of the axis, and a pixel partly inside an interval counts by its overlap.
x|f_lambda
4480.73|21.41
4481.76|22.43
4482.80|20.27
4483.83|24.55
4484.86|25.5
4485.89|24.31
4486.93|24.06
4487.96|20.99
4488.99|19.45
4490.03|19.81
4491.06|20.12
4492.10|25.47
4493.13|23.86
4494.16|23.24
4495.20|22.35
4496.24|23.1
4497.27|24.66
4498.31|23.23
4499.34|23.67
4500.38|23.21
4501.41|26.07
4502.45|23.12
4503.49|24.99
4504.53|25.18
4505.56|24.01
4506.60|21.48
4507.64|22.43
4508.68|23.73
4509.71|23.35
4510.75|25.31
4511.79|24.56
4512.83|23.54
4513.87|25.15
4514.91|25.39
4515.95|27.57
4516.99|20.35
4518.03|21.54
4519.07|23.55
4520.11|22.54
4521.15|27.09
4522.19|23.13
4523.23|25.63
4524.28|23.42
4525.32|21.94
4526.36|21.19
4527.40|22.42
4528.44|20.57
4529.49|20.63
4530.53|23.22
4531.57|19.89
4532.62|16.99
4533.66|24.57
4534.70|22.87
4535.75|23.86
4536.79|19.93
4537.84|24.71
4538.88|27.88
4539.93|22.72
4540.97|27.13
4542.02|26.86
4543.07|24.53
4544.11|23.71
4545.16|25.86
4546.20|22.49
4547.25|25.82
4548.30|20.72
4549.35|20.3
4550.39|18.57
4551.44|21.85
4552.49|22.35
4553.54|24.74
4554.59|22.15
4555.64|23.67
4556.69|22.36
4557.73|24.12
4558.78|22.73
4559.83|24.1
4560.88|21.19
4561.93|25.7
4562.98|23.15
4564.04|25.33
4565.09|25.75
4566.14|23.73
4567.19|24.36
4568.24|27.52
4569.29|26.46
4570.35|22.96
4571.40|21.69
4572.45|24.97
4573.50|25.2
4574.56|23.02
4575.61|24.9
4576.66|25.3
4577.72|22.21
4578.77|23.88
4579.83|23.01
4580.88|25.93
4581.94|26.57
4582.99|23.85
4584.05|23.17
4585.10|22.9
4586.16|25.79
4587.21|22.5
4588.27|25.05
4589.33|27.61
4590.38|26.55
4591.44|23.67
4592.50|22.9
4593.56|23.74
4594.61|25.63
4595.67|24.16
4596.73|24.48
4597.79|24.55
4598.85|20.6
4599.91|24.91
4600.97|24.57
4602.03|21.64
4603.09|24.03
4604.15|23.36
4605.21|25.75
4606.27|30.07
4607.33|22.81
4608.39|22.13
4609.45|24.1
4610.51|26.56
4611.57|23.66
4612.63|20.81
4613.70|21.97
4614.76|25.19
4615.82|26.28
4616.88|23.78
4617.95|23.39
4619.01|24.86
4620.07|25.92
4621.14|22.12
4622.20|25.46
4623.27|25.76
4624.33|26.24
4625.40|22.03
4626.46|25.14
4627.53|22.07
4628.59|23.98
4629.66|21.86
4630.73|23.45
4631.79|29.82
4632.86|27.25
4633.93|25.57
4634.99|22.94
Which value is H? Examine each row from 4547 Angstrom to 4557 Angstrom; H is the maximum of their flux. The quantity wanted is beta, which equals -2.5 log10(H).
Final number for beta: -3.53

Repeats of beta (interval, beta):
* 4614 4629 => -3.55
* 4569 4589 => -3.56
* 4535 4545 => -3.61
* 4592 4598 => -3.52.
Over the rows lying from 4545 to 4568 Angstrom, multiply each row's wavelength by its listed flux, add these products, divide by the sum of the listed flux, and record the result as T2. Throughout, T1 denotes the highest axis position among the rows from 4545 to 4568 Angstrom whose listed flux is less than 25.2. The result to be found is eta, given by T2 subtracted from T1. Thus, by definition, 10.8 Angstrom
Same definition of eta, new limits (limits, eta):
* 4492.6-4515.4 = 9.8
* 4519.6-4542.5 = 8.7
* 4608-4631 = 11.2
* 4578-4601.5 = 11.2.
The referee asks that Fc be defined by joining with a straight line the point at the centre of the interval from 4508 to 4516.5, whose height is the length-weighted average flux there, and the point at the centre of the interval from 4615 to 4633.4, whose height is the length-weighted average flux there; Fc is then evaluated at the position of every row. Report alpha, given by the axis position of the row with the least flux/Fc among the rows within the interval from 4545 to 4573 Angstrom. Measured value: 4550.39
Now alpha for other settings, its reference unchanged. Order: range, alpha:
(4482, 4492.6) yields 4488.99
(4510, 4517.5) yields 4516.99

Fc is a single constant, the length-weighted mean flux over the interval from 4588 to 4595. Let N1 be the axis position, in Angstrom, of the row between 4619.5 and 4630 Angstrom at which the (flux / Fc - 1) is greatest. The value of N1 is 4624.33 Angstrom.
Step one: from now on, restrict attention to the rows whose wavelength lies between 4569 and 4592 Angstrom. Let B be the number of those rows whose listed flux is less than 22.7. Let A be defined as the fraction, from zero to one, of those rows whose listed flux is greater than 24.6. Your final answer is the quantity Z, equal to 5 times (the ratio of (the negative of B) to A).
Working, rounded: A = 0.50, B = 3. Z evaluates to -30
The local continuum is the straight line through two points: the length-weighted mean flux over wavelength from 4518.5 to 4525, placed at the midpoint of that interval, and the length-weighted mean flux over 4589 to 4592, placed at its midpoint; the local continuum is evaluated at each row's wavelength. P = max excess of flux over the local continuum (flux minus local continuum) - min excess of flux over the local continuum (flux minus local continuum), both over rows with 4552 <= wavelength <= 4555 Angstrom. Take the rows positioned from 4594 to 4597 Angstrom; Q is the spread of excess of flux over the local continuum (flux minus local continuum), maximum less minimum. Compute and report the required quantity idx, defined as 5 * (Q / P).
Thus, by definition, 3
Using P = 2.6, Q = 1.5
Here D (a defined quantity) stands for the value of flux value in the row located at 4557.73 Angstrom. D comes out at 24.12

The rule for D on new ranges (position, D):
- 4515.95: 27.57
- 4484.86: 25.5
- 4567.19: 24.36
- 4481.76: 22.43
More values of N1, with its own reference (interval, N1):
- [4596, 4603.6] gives 4599.91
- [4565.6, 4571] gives 4568.24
